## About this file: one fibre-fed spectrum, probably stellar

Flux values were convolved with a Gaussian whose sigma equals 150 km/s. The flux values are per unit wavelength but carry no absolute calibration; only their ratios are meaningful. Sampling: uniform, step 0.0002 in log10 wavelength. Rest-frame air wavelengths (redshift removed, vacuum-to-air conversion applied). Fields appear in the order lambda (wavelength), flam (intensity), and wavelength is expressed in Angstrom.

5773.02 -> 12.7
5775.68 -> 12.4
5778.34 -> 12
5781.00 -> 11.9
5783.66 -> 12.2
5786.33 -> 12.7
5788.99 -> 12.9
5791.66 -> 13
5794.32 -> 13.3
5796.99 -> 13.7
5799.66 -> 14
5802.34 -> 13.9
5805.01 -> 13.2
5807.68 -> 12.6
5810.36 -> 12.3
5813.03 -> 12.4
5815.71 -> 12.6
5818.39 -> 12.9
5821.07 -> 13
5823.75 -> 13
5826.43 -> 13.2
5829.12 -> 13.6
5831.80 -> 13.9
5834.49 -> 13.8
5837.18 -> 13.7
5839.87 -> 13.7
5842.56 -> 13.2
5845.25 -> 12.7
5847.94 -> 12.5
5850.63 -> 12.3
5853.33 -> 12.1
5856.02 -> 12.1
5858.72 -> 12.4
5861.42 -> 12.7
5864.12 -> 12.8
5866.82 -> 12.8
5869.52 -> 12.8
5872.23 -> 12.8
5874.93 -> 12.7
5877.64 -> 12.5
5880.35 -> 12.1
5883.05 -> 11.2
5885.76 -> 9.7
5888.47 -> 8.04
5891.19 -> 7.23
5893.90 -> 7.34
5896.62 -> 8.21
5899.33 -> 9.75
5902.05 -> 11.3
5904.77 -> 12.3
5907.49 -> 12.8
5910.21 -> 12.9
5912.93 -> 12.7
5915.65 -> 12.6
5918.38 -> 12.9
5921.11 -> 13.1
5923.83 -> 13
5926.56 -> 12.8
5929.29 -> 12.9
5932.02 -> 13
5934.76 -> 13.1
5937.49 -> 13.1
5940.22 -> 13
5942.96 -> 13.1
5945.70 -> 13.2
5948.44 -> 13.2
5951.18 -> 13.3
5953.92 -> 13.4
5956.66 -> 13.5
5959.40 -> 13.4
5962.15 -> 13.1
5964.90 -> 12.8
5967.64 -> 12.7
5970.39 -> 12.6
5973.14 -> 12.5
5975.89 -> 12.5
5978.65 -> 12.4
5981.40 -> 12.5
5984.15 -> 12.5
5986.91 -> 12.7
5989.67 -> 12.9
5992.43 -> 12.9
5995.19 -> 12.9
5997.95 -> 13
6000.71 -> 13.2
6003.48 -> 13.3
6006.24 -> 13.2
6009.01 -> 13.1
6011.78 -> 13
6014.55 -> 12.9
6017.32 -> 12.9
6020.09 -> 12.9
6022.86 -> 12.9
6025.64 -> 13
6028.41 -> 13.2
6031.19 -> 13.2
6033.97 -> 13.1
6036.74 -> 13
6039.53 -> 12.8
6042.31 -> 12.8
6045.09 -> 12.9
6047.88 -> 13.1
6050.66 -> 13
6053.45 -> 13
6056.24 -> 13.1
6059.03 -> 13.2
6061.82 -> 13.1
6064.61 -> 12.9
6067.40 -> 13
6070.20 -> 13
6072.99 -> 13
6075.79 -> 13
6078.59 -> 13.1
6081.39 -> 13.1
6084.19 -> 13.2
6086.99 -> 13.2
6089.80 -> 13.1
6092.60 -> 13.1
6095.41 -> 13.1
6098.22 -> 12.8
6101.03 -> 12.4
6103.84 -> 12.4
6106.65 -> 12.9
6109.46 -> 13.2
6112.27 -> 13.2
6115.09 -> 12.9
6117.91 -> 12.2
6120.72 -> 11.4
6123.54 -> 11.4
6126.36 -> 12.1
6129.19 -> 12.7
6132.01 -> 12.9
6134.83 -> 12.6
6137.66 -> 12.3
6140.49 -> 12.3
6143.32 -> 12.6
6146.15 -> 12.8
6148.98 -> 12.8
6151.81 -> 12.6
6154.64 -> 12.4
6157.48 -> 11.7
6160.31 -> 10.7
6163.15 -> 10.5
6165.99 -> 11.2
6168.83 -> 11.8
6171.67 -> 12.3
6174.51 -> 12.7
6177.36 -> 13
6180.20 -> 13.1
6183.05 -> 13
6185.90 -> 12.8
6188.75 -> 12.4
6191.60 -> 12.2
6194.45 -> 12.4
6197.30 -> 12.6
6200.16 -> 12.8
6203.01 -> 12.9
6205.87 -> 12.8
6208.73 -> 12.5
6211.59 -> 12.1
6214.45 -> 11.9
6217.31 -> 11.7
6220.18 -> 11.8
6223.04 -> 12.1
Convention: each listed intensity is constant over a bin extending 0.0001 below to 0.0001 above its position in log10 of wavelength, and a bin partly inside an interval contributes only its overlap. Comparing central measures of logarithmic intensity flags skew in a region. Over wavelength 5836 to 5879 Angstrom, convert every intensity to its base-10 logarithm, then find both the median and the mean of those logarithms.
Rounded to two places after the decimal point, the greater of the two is 1.10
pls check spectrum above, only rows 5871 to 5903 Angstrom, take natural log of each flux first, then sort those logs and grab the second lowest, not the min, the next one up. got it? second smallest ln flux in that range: 1.99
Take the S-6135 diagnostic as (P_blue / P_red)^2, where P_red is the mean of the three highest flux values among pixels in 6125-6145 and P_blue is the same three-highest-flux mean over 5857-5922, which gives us 1.04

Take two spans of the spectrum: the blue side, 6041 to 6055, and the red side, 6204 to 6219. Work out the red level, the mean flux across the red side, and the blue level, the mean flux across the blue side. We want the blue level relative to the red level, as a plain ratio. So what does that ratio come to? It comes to 1.06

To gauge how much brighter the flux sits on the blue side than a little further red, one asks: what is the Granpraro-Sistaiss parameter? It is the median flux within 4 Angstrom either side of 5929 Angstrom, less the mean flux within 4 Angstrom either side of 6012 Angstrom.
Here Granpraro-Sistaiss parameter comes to -0.1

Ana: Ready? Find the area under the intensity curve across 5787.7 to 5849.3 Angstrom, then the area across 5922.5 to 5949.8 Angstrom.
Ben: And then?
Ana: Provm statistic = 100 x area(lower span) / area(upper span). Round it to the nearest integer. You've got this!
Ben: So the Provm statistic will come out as 228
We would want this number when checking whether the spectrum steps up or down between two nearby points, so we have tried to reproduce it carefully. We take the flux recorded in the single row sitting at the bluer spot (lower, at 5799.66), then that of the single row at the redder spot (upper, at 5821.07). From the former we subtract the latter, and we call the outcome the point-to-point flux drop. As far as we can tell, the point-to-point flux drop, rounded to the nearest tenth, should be 1.0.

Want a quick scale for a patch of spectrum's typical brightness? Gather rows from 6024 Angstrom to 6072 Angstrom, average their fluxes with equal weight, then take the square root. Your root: 3.61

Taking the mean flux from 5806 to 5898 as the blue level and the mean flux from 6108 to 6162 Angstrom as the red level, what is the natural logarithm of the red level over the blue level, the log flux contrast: 0.022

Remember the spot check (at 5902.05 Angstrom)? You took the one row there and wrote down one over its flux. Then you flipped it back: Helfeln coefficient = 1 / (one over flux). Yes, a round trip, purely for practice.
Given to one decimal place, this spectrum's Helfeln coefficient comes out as 11.3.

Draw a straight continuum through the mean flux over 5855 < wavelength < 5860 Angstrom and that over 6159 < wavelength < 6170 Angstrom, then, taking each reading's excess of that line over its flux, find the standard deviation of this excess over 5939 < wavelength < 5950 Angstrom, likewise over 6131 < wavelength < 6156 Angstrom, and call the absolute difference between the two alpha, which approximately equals 0.1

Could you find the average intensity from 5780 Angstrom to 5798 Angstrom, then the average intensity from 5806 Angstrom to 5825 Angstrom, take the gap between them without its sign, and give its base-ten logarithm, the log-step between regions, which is -0.9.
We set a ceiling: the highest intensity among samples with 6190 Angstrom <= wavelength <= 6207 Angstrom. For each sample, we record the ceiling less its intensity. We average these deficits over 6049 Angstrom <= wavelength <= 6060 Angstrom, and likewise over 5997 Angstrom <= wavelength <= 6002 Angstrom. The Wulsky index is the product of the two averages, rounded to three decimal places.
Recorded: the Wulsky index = 0.035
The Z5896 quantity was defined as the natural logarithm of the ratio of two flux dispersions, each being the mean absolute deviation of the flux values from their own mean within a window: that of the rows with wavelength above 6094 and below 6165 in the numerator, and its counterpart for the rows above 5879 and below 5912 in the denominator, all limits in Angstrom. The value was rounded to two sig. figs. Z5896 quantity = -1.3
